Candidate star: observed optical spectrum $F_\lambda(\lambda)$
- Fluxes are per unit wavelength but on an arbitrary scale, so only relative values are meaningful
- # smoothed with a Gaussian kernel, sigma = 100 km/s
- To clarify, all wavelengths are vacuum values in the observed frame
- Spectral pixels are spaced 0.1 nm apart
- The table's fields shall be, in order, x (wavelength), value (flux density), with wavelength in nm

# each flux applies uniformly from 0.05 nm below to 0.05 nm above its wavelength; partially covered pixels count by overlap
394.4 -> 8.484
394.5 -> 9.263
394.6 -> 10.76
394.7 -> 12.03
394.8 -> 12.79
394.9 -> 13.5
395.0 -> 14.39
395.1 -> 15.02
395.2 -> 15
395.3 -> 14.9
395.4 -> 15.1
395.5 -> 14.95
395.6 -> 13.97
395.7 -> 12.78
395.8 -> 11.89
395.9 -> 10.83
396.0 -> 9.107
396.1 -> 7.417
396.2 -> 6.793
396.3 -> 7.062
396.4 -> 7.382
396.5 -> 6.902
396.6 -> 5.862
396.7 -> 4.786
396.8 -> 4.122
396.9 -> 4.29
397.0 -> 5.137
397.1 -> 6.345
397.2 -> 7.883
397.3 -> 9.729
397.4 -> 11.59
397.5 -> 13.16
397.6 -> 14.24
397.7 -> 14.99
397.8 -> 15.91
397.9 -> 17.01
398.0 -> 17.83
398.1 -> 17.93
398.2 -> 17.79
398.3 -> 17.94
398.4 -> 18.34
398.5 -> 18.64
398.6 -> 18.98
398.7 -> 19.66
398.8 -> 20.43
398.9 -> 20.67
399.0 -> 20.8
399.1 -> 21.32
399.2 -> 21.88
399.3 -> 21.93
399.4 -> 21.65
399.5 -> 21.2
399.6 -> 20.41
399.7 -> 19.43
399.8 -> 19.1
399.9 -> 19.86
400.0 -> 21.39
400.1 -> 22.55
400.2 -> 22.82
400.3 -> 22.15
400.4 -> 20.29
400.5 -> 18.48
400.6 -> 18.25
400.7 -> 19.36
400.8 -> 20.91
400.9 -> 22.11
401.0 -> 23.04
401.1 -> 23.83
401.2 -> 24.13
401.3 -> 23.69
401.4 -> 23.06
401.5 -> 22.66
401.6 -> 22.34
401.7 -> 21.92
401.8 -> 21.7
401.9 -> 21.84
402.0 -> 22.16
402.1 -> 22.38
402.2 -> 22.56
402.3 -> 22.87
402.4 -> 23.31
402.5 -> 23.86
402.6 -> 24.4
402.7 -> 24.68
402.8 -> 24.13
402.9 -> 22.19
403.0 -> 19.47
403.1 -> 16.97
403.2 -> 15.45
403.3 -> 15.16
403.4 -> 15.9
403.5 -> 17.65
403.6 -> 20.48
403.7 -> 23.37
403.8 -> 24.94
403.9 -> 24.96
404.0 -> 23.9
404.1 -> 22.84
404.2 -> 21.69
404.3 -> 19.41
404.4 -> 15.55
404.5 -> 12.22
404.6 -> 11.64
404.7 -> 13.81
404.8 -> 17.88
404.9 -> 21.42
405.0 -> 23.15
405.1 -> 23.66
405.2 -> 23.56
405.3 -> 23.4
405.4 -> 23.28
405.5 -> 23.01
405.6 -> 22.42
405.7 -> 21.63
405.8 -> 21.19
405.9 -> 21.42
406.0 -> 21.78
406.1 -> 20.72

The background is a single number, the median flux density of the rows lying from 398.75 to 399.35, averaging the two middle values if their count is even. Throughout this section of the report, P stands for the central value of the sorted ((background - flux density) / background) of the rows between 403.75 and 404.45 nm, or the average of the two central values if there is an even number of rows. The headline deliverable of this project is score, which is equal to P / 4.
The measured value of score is -0.02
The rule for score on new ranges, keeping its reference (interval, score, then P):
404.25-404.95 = 0.07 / 0.26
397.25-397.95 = 0.08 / 0.32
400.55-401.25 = -0.01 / -0.05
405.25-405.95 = -0.02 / -0.06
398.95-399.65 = 0.00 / -0.01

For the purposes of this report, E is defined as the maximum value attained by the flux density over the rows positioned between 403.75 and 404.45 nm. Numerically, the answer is 24.96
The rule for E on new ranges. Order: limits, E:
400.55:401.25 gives 24.13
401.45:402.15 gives 22.66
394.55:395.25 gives 15.02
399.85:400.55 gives 22.82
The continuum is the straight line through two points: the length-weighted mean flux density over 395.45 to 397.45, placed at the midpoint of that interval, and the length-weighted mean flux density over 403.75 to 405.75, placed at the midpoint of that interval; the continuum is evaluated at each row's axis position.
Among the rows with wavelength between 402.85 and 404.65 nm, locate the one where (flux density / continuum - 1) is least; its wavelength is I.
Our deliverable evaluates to 404.6 nm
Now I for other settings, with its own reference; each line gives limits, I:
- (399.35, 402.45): 400.6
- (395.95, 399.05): 396.8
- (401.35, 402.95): 402.9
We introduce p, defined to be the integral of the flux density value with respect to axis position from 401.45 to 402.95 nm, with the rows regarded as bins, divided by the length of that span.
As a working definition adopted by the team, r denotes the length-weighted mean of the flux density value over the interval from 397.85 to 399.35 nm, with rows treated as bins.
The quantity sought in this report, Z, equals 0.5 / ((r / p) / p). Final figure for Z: 13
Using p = 22.9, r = 19.4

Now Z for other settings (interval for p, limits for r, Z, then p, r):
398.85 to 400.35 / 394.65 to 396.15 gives 17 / 21.1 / 12.9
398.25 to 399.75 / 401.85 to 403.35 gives 10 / 20.2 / 21.4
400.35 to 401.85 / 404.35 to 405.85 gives 12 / 21.7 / 19.9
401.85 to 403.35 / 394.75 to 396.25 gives 18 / 21.4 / 12.6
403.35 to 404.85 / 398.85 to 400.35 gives 9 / 19.1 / 21.1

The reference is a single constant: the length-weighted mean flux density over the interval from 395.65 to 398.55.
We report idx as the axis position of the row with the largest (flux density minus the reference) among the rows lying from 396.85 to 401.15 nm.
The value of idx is 401.1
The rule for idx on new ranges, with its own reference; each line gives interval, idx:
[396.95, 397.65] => 397.6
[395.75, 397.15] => 395.8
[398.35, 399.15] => 399.1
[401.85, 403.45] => 402.7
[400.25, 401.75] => 401.2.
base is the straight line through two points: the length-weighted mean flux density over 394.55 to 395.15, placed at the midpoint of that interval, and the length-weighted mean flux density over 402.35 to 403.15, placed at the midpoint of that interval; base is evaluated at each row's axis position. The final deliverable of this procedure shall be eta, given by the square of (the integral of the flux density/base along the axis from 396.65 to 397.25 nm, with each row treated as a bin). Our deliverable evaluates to 0.04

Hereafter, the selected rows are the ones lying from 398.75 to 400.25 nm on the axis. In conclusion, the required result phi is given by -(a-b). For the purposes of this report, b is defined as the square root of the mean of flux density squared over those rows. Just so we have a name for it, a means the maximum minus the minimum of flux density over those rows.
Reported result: 17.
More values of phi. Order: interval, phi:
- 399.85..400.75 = 16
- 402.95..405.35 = 7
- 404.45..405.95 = 9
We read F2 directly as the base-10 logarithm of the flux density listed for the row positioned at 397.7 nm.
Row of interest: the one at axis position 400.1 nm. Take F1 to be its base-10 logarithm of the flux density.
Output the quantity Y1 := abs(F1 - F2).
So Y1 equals 0.18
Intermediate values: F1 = 1.35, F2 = 1.18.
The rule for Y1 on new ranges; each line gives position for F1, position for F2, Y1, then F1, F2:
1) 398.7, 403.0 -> 0.00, 1.29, 1.29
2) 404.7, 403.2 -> 0.05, 1.14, 1.19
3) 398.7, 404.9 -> 0.04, 1.29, 1.33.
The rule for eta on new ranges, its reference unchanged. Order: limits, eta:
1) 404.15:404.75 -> 0.15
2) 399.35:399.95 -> 0.42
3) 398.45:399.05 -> 0.45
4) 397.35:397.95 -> 0.28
